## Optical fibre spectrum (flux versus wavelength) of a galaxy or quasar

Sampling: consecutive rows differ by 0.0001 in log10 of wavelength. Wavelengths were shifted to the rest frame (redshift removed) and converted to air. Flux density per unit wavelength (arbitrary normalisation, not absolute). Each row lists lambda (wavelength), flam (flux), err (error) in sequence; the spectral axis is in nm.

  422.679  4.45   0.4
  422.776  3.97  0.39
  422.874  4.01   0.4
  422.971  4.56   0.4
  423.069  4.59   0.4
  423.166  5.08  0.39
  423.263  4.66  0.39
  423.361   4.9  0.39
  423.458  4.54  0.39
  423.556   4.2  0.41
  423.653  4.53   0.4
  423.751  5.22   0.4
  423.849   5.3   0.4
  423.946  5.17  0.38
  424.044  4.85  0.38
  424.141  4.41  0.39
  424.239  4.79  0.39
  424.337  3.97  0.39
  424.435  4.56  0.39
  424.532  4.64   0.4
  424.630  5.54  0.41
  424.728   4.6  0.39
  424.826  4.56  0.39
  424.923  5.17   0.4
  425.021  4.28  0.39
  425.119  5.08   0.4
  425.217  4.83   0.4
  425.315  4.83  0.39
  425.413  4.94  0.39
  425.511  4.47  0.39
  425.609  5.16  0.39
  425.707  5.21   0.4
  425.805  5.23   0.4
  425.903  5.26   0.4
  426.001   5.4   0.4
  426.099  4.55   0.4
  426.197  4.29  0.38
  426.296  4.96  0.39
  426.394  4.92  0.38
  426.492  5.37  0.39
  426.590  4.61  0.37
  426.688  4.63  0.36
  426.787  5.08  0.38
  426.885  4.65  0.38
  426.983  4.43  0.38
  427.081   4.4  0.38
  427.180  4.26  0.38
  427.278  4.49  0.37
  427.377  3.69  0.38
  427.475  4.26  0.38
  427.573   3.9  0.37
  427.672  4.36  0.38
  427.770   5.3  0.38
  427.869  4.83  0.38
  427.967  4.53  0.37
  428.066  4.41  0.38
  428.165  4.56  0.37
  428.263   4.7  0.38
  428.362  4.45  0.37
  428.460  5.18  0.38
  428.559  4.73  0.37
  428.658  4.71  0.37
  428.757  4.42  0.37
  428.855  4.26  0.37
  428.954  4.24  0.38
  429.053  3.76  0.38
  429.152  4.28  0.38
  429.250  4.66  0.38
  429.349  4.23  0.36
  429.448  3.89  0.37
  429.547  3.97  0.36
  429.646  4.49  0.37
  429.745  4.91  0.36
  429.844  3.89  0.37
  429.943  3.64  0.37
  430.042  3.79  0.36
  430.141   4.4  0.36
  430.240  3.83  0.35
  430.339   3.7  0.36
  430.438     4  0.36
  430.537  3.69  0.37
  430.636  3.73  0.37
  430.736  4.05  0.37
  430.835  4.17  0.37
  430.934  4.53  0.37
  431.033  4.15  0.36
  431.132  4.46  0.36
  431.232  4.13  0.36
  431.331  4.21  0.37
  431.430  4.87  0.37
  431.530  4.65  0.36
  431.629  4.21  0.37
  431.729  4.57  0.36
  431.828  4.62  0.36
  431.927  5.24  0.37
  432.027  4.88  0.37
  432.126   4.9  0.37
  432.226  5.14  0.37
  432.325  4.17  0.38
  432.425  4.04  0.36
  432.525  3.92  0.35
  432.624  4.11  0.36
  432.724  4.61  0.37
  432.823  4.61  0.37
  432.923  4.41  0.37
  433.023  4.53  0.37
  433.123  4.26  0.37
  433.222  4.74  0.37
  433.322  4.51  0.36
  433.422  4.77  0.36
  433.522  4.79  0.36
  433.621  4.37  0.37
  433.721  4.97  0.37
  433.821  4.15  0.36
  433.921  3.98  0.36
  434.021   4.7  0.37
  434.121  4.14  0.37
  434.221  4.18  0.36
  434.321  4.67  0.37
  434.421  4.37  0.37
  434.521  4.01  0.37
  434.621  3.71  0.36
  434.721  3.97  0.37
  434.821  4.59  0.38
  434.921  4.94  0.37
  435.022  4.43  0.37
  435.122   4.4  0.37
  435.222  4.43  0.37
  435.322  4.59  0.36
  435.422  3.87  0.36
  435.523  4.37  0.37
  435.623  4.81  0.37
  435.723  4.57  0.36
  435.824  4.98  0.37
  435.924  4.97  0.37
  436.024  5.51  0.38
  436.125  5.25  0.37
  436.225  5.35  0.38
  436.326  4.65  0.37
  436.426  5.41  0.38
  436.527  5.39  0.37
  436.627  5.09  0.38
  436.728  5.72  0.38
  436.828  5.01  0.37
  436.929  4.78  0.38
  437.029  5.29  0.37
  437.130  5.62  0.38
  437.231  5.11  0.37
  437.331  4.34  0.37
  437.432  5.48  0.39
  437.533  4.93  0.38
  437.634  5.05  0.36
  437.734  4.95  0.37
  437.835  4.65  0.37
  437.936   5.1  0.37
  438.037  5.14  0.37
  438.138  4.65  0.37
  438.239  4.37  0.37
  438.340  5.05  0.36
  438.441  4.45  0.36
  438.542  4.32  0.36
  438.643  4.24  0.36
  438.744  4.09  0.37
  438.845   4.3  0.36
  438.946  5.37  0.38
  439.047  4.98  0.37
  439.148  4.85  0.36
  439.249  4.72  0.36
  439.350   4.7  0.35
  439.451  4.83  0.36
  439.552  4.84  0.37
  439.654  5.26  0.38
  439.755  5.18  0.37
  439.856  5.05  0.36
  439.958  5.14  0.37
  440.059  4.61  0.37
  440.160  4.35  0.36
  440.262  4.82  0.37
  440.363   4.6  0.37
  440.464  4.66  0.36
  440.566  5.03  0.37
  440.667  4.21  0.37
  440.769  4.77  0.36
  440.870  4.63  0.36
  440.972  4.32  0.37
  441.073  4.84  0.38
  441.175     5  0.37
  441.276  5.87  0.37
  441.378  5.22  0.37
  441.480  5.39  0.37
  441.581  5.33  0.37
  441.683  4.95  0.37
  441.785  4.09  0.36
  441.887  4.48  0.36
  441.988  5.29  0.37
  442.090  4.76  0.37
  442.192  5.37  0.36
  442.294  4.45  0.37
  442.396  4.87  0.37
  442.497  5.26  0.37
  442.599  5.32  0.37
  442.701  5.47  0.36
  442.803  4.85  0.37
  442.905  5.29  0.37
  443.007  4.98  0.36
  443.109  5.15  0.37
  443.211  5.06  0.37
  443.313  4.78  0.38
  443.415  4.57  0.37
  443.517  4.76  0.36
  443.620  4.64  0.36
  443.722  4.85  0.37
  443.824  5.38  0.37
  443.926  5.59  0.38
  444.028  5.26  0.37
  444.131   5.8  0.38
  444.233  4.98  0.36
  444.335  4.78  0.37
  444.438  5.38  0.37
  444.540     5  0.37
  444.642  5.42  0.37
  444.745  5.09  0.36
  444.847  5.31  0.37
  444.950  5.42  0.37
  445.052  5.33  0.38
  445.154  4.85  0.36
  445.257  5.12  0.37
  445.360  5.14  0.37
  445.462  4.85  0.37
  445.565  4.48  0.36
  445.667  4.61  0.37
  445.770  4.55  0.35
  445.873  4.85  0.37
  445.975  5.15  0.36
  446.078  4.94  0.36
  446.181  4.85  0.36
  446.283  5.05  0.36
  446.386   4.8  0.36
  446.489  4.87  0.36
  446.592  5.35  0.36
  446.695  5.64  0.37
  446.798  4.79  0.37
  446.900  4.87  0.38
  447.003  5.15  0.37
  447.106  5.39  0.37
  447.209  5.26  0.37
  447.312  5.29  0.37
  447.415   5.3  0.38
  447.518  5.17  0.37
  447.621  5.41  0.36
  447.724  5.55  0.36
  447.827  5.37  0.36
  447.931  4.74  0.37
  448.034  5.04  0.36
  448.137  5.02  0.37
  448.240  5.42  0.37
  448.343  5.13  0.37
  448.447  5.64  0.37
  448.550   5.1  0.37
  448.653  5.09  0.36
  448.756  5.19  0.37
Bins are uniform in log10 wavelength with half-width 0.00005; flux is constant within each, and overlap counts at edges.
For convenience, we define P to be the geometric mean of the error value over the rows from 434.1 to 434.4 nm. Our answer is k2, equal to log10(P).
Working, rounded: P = 0.367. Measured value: -0.436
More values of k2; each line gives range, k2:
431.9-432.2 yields -0.432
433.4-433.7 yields -0.440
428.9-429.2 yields -0.420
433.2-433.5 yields -0.440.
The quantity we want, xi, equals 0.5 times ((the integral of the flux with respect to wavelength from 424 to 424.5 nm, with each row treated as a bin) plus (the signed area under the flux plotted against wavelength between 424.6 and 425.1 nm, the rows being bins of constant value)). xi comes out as 2.34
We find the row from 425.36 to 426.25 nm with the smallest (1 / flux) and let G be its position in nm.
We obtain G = 426.001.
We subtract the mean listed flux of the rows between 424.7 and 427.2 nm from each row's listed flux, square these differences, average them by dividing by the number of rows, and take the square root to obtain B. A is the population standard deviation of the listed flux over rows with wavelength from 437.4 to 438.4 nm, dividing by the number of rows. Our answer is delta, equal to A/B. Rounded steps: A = 0.30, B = 0.35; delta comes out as 0.84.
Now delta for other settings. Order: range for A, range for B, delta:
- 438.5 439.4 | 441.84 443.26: 1.25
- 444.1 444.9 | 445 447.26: 1.06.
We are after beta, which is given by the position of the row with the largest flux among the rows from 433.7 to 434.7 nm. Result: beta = 433.721 nm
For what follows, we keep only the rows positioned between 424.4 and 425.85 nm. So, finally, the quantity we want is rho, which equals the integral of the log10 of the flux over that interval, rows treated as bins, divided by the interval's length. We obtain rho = 0.69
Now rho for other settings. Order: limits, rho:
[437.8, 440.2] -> 0.68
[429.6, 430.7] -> 0.60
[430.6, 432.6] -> 0.64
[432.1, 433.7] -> 0.65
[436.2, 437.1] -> 0.71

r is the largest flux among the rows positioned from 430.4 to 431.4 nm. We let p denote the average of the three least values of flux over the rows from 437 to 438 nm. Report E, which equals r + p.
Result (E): 9.2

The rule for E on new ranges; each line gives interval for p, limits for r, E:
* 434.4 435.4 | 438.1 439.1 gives 9.3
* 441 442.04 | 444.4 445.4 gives 9.9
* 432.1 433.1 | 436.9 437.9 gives 9.6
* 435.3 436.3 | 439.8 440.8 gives 9.4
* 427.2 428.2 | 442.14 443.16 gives 9.4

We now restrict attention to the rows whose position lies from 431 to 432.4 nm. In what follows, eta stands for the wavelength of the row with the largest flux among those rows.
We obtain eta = 431.927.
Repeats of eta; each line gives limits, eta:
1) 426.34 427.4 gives 426.492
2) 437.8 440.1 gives 438.946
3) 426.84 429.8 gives 427.770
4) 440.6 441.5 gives 441.276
